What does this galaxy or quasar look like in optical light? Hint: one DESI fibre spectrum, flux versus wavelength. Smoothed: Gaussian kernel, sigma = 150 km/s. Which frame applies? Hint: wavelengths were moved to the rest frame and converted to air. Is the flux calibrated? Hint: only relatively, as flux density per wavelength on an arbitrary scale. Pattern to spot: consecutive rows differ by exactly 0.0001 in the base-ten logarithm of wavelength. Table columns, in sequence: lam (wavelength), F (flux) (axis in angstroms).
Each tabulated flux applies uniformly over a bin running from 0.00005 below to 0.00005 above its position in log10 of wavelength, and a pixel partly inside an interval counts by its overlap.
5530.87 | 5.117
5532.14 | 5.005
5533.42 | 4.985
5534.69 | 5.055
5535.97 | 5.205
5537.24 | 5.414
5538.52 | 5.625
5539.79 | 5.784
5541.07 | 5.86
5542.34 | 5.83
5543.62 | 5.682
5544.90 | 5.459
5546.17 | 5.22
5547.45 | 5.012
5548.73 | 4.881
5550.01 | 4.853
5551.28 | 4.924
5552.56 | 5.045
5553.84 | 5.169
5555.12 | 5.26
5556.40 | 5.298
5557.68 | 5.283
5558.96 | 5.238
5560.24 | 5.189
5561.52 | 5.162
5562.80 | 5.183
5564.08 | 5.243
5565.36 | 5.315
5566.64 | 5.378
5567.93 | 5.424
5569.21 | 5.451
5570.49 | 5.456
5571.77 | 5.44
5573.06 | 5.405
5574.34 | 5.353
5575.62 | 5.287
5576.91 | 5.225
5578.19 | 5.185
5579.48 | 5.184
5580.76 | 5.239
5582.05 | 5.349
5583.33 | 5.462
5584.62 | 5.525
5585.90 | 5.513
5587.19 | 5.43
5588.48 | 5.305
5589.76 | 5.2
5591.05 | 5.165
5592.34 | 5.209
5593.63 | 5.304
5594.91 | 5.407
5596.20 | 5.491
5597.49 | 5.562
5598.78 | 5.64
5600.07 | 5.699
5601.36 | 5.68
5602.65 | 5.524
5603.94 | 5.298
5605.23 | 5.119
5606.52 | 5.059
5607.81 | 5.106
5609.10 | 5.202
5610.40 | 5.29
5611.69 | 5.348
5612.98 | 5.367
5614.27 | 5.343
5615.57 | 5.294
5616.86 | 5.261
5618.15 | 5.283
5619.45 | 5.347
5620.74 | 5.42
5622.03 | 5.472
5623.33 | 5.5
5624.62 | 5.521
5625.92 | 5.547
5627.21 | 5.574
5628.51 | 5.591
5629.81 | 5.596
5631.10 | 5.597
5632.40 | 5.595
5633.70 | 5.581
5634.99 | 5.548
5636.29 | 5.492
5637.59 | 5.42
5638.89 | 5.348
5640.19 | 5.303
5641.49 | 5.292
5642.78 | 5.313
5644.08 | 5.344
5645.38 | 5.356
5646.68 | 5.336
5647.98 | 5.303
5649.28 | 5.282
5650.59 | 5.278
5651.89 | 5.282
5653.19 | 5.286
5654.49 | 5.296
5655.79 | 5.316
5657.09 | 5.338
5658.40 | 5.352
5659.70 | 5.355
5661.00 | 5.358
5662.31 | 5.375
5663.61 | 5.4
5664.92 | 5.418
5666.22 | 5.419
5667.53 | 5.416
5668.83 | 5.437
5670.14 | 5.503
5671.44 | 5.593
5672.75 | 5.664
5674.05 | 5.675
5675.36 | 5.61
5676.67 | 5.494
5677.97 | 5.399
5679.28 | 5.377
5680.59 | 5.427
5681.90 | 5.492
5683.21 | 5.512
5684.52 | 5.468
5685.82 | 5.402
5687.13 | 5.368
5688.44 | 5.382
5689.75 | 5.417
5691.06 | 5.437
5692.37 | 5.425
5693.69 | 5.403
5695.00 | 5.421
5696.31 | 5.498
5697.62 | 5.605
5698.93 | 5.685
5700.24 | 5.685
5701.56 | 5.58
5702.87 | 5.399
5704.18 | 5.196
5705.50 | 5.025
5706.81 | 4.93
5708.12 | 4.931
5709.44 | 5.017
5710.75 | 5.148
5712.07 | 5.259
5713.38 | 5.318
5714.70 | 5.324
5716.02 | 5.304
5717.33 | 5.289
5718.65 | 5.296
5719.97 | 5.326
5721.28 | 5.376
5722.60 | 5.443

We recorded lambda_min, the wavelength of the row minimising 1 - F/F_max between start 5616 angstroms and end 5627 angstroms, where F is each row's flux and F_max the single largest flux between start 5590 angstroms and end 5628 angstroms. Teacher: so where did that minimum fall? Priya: 5625.92 angstroms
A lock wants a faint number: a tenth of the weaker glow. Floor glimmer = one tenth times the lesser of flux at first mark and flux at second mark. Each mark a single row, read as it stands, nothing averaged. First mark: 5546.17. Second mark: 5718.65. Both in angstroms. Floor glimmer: 0.522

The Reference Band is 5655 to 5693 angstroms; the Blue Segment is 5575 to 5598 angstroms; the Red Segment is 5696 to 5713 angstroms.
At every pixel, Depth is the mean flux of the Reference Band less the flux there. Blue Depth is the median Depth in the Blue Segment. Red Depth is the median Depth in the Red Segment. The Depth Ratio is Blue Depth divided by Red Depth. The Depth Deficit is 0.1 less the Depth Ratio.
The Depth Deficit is -0.7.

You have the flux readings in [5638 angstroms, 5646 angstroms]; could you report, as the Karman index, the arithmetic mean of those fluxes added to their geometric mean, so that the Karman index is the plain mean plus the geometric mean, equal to 10.7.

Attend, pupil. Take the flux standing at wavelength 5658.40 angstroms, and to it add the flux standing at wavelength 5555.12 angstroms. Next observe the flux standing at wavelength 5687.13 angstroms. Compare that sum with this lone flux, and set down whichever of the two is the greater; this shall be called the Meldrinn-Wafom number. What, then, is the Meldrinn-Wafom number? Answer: 10.6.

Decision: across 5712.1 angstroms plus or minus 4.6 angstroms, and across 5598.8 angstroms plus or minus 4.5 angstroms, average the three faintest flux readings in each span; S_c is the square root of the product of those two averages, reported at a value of 5.25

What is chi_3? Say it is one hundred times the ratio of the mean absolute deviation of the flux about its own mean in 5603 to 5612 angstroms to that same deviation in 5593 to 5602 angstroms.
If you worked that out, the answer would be 78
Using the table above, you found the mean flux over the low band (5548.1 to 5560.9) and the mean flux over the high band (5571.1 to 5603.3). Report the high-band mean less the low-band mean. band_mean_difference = 0.28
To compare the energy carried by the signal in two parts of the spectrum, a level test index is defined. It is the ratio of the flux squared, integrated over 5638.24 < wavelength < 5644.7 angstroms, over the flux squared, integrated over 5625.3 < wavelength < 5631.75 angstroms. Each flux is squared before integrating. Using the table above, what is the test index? 0.91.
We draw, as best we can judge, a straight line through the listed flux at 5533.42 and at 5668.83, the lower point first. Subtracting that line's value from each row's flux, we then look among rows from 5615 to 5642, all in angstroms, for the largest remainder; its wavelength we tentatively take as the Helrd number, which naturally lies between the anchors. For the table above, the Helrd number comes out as 5629.81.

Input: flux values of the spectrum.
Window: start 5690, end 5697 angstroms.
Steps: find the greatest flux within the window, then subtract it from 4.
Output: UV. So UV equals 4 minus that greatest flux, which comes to -1.50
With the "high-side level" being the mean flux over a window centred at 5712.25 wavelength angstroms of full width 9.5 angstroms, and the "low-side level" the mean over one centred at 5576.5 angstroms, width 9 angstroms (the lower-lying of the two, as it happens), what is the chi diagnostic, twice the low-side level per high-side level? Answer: 2.03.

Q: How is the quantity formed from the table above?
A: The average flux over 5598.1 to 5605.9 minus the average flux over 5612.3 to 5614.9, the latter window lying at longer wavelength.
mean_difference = 0.1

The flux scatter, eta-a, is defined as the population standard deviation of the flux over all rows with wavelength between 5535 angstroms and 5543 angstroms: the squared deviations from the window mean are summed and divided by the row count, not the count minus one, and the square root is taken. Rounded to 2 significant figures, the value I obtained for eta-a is 0.24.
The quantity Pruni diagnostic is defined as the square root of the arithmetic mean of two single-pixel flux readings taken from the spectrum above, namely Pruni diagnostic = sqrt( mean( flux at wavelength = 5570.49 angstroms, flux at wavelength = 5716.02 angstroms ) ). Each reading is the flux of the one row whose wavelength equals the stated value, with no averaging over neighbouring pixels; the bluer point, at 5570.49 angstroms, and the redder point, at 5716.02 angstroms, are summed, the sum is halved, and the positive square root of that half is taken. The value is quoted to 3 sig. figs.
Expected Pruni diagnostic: 2.32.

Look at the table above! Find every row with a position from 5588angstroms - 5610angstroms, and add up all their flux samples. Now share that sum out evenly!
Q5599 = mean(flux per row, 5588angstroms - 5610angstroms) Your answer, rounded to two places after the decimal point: 5.35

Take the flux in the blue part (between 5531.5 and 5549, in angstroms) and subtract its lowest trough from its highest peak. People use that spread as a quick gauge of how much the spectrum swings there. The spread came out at 0.98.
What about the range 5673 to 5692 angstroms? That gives 0.31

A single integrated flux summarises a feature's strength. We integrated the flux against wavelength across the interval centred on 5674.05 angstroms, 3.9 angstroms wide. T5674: 22.1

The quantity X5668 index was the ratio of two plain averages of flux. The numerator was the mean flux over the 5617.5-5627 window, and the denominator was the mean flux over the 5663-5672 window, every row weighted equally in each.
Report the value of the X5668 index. 1.00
